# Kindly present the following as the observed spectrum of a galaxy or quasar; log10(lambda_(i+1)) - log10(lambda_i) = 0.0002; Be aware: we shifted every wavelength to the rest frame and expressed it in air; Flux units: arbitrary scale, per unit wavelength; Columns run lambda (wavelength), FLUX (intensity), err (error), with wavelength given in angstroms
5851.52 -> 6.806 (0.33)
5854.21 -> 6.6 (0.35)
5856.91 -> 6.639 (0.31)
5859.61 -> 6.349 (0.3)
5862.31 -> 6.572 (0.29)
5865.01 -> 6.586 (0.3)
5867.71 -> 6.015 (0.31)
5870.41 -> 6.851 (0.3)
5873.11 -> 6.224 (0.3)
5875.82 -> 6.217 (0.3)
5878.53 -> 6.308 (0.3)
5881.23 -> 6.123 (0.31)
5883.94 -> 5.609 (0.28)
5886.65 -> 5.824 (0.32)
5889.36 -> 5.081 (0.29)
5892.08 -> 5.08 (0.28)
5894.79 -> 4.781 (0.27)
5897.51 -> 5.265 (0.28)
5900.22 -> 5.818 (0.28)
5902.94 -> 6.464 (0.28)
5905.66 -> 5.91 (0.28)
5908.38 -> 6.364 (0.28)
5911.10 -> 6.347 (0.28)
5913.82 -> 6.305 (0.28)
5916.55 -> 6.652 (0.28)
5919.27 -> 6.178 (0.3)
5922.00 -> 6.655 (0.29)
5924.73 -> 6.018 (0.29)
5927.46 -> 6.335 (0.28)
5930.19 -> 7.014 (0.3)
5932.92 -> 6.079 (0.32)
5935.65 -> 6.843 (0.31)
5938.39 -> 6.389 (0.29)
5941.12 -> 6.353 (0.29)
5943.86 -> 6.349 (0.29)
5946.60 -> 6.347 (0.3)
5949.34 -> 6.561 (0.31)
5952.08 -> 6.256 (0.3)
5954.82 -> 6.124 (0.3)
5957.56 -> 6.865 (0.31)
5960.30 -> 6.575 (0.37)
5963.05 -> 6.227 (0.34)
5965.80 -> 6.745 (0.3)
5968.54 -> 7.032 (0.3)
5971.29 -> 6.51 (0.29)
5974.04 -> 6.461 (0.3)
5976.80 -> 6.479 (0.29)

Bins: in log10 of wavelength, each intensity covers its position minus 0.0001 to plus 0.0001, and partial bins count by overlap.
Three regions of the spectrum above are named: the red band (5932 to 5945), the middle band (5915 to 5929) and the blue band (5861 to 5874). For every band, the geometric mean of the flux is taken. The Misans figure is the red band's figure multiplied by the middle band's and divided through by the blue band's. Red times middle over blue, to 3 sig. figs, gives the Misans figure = 6.32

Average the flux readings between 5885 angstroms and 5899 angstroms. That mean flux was 5.2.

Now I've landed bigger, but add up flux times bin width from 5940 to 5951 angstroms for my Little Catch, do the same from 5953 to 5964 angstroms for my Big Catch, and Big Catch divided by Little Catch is 1.01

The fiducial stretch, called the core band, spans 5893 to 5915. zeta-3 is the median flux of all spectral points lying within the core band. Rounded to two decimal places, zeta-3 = 6.11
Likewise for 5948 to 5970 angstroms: 6.57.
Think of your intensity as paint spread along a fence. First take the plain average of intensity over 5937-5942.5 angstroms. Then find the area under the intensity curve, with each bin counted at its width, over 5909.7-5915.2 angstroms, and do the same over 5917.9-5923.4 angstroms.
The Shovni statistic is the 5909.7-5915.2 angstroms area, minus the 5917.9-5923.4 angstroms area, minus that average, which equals -6.9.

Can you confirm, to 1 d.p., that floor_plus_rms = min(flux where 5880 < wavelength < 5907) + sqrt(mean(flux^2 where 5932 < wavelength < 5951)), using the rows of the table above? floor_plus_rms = 11.2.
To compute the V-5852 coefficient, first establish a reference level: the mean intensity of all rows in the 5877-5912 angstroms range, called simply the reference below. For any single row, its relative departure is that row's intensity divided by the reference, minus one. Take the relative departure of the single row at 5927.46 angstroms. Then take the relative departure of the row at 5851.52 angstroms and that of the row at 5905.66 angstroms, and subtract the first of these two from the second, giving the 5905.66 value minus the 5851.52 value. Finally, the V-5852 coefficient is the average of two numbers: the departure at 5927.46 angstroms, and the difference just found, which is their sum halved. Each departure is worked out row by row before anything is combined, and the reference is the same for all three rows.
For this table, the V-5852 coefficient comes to -0.028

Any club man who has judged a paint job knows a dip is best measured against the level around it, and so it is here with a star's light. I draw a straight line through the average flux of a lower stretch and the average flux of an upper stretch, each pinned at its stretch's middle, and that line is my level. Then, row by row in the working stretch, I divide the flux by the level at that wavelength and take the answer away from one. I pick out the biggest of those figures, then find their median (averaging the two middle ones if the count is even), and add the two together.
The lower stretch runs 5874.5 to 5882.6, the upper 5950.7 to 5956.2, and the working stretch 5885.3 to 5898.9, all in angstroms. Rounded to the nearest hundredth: 0.41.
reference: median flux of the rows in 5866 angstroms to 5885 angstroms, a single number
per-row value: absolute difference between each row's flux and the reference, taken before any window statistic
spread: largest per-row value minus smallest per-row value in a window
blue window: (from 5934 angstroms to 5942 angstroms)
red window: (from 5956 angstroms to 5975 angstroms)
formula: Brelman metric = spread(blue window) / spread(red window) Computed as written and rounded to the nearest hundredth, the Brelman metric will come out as 0.61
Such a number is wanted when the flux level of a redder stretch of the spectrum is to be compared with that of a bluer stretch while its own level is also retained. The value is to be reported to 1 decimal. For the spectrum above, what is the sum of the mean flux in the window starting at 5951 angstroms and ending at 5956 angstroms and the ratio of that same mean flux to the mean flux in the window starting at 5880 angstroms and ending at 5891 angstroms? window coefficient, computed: 7.3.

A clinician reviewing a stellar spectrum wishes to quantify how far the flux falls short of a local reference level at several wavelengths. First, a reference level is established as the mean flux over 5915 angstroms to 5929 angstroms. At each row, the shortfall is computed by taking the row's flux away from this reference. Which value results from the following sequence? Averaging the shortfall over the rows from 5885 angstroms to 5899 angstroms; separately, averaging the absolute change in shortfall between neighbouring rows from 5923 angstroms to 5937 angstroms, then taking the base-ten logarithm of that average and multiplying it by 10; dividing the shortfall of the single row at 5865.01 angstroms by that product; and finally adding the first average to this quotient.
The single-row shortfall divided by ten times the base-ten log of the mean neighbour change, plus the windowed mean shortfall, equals 1.3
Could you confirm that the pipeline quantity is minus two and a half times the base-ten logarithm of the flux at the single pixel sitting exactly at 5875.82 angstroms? -1.984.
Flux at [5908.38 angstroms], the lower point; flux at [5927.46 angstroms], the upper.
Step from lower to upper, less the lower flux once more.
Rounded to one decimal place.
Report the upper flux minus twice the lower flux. -6.4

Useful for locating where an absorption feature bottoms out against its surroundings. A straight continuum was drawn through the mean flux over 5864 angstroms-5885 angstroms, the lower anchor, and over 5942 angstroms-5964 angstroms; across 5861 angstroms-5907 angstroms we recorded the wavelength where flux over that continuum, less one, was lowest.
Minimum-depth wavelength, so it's 5894.79 angstroms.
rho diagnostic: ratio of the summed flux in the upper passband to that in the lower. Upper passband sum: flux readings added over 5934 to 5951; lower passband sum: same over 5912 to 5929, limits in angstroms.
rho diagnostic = 1.02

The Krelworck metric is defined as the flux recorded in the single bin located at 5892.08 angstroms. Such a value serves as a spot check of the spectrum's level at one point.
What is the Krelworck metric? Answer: 5.08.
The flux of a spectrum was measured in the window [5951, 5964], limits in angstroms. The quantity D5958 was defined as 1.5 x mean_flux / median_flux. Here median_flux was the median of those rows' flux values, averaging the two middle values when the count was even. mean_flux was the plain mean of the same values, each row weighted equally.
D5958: 1.54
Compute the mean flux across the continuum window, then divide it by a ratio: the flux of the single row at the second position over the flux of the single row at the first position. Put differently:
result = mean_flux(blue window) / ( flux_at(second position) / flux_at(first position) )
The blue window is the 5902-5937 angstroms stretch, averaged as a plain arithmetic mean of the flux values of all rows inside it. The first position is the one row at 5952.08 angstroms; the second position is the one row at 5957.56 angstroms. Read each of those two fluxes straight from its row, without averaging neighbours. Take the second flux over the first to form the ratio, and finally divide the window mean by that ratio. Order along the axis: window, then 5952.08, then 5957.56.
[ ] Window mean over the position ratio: 5.83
